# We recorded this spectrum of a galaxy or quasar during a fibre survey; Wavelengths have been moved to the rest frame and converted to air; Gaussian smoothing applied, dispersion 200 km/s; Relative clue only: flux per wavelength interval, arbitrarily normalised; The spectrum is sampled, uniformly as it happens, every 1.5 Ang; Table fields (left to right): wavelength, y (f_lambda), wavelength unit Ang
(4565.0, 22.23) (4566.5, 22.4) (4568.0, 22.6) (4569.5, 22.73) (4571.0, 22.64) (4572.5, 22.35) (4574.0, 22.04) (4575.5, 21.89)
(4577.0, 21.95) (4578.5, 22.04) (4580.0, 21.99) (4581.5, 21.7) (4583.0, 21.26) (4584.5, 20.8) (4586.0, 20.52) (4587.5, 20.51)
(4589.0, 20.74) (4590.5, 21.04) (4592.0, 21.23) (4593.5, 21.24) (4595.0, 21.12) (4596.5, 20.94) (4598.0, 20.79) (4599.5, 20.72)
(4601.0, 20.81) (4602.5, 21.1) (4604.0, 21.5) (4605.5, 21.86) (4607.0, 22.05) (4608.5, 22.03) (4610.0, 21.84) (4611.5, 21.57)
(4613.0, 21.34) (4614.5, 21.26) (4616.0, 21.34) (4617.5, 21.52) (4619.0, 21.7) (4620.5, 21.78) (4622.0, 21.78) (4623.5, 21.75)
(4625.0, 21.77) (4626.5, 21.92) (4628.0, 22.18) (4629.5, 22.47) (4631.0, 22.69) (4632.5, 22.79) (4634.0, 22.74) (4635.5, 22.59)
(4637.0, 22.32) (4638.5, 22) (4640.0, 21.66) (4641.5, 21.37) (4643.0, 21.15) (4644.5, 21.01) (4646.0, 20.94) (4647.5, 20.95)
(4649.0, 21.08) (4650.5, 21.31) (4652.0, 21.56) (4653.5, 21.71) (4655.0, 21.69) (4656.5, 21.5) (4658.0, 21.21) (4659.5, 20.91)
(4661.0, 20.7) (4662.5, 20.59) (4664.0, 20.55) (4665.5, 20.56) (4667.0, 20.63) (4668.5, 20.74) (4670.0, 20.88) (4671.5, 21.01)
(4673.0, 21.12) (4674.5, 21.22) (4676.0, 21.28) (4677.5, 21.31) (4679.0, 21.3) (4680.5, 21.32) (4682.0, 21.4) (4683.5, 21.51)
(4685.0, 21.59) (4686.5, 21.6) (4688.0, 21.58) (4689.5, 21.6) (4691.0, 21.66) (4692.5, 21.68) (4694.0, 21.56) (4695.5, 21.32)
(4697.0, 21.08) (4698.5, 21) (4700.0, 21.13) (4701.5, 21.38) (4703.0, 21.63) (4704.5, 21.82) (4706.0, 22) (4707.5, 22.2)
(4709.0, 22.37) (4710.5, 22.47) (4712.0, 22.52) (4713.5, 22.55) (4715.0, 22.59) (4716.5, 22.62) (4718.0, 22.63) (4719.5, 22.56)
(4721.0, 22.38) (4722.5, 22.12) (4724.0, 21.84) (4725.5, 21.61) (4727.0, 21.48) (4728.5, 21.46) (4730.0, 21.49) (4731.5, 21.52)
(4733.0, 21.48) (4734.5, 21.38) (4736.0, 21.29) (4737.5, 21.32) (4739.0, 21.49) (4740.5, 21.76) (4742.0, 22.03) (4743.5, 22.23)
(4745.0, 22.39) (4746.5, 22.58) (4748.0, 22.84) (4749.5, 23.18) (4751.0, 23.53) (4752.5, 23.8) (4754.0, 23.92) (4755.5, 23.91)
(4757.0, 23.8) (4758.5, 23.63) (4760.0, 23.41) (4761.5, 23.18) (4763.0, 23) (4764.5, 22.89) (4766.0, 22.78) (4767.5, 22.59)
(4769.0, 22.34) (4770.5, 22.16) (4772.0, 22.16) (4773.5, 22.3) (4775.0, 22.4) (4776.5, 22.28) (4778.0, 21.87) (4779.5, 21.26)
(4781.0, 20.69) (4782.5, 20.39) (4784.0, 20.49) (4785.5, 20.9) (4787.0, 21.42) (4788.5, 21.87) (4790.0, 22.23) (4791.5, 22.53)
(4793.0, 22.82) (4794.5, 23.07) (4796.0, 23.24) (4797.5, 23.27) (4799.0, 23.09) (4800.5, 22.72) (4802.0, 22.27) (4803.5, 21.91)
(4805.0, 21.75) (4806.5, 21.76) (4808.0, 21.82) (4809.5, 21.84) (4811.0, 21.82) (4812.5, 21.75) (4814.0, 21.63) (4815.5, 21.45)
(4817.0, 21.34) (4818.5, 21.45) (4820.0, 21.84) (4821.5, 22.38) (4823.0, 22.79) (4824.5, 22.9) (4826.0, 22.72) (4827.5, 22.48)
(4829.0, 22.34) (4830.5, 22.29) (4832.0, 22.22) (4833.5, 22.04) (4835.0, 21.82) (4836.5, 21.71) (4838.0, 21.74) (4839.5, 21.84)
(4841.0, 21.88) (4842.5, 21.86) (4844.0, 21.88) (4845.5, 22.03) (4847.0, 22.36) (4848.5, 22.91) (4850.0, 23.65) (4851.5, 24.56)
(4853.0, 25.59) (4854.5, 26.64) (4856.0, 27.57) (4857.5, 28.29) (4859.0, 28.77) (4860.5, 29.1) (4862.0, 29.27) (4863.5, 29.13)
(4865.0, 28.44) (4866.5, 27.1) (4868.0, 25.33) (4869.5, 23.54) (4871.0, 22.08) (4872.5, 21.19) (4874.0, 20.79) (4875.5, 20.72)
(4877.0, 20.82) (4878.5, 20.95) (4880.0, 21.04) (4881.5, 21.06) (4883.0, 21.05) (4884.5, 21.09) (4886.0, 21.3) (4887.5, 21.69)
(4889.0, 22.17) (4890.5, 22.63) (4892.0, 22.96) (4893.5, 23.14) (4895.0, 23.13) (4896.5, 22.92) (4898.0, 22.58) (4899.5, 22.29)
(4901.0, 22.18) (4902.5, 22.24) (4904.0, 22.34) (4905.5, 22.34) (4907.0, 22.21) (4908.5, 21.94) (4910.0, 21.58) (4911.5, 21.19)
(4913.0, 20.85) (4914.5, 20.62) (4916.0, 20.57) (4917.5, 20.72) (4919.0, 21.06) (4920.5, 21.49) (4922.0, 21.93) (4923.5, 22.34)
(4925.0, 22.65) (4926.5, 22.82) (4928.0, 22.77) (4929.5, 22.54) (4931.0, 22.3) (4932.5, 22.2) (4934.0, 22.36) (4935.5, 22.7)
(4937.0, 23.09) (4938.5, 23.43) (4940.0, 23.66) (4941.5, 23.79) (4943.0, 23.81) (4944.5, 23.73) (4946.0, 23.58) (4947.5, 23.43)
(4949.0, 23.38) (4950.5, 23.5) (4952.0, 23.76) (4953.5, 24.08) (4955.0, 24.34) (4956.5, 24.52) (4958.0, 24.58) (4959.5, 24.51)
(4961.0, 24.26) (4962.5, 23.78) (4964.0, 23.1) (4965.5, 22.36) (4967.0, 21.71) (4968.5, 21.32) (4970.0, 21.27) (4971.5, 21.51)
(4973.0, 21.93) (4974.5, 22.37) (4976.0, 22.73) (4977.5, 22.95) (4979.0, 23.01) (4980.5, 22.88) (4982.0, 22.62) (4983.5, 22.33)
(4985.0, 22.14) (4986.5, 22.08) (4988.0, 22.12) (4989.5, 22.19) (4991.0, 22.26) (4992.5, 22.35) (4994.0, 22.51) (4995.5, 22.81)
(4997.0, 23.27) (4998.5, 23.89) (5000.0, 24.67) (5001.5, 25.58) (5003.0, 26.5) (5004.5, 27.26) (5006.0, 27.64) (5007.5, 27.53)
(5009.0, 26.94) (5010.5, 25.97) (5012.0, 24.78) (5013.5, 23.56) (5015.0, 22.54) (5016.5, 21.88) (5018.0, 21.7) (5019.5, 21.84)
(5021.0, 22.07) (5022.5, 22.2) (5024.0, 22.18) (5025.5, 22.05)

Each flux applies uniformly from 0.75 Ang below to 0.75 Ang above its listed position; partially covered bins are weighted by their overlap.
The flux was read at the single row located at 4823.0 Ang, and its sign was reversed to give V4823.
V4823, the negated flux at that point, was -22.8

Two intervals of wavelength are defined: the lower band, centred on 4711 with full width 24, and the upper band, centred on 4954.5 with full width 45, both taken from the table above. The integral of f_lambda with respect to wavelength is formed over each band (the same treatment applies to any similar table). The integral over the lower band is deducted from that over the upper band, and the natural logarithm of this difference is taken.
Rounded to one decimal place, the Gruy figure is 6.2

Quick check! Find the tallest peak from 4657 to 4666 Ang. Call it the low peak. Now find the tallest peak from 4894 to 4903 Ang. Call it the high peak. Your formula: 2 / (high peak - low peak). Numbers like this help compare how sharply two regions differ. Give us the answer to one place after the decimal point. 1.0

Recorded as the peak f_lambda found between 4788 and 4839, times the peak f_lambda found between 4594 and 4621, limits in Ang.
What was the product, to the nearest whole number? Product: 513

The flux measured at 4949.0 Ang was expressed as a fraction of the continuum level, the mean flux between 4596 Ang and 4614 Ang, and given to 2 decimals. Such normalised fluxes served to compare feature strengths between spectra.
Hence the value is 1.09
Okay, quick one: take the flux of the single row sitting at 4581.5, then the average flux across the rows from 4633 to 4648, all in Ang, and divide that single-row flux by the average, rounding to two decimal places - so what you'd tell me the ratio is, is 1.00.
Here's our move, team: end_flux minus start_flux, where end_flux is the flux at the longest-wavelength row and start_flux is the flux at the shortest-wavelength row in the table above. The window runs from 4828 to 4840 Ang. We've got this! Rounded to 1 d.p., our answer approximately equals -0.5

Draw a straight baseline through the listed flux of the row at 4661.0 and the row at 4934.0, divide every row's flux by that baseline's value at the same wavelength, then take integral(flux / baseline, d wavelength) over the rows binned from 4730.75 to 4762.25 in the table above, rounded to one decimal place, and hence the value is 33.6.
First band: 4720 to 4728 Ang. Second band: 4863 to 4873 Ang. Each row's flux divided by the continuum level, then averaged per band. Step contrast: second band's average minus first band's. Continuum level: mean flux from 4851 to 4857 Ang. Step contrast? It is 0.13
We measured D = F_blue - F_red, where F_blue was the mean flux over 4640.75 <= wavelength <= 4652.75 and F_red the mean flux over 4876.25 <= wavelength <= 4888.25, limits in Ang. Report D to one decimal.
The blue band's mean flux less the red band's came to 0.0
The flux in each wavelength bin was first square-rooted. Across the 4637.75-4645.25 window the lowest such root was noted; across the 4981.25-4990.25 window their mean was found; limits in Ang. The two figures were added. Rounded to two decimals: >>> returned 9.30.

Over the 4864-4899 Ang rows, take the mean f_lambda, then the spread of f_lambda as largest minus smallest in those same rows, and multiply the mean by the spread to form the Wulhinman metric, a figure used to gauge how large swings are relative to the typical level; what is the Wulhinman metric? 174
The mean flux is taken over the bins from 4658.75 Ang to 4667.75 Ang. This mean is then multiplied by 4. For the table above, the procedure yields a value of 83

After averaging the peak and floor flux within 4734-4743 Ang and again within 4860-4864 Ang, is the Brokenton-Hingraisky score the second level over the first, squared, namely 1.82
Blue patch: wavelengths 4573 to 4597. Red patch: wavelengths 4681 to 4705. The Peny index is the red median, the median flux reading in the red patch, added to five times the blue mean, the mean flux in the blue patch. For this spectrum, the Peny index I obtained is 128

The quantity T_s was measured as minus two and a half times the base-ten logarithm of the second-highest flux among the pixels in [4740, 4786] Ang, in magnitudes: -3.446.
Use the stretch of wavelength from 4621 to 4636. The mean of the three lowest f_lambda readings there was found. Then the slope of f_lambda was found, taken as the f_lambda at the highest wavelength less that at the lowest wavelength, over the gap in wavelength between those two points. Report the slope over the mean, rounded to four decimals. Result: 0.0028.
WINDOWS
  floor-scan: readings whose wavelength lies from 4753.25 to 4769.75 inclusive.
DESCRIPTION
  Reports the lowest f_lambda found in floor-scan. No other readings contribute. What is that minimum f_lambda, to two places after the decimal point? 22.34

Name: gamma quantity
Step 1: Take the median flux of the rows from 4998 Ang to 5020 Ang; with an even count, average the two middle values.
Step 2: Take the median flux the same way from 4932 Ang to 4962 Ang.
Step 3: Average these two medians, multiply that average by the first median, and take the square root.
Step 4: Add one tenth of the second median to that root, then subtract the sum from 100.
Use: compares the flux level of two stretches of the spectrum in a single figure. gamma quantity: 73.1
